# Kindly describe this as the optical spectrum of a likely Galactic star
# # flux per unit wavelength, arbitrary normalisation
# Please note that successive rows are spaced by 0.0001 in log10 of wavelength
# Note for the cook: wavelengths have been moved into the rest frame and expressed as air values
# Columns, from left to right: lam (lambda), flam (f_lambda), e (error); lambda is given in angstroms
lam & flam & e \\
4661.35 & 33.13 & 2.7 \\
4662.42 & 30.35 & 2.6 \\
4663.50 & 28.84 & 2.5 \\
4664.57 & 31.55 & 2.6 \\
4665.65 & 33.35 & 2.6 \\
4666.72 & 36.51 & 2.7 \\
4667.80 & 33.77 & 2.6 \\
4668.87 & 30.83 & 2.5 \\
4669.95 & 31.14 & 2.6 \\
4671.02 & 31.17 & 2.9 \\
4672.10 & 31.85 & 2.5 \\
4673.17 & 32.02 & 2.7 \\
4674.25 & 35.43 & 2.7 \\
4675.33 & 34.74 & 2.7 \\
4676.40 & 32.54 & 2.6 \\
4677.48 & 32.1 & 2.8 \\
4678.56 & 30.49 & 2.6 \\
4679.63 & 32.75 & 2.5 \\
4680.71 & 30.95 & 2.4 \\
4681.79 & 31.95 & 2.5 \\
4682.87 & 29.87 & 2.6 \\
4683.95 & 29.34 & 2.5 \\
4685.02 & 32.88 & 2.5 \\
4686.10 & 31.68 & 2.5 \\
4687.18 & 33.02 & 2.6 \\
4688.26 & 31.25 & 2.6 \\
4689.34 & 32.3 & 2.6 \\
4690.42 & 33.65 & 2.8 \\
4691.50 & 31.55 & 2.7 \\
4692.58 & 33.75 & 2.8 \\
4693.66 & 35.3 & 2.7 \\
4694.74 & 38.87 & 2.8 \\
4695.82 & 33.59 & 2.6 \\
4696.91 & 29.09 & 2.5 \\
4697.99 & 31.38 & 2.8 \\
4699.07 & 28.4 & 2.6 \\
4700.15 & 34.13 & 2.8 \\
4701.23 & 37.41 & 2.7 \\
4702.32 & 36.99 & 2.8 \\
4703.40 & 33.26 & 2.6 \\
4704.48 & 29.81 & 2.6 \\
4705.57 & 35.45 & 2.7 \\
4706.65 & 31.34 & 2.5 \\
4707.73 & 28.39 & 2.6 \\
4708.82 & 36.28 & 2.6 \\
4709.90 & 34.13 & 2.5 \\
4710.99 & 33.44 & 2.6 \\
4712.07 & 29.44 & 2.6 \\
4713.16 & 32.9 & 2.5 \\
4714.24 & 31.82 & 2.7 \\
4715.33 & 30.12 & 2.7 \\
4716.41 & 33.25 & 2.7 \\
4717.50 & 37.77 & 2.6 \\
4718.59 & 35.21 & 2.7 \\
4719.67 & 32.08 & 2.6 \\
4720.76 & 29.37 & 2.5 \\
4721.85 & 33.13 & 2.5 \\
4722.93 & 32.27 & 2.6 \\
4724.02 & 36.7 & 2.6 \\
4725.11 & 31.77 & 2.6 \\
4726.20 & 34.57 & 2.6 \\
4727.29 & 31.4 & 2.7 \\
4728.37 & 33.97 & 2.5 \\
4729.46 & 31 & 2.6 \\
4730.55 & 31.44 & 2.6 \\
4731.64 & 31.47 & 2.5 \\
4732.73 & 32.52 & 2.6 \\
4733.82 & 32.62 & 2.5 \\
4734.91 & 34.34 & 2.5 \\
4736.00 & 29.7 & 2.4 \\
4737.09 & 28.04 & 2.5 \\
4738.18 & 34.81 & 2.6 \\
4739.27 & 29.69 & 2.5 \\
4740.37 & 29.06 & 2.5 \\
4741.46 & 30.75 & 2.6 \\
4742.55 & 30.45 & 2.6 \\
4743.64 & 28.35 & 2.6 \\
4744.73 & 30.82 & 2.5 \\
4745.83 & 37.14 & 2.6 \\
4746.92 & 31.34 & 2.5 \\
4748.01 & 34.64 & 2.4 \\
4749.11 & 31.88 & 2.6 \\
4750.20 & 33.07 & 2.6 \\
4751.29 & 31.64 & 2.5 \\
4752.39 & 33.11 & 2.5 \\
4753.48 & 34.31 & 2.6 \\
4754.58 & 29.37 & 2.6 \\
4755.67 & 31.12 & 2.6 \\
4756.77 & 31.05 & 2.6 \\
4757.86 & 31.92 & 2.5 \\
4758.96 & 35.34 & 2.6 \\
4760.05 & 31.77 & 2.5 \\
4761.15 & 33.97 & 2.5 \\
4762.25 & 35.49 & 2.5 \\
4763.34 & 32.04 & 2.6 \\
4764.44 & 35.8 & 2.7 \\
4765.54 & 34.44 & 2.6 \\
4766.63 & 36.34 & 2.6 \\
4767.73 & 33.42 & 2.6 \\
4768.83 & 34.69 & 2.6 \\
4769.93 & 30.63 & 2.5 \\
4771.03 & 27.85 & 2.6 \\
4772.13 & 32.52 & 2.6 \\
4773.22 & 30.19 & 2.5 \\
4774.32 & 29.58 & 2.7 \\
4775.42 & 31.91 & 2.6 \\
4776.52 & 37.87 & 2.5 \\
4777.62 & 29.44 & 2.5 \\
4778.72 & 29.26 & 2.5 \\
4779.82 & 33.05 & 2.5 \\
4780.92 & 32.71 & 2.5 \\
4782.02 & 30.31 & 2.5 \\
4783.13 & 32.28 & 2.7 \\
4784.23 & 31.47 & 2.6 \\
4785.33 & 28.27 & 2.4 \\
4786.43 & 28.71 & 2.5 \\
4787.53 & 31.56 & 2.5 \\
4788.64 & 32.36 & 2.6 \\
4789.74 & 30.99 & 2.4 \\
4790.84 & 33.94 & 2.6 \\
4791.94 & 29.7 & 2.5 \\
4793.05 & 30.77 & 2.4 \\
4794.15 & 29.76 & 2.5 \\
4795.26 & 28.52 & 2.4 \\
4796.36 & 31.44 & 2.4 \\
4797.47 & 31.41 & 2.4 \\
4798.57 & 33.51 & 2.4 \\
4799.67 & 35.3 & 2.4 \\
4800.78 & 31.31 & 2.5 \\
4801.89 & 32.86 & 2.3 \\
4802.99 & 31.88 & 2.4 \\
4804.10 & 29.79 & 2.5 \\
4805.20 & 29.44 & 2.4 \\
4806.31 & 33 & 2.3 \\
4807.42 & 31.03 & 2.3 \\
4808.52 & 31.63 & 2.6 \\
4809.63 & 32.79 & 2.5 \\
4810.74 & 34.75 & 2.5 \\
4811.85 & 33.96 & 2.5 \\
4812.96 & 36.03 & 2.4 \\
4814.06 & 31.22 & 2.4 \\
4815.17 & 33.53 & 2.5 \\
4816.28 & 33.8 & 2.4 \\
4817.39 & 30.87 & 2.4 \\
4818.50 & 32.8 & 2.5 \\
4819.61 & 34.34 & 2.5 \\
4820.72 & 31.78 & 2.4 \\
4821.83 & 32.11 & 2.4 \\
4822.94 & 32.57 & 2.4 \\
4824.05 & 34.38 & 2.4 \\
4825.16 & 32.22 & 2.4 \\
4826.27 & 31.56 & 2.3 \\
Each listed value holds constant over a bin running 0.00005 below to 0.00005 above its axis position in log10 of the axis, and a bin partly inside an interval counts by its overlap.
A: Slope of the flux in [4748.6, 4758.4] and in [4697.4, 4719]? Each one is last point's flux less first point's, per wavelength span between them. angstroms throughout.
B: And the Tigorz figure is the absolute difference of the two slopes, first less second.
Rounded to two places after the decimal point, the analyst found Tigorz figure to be 0.18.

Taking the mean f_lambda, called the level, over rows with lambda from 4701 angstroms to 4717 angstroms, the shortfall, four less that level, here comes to -28.9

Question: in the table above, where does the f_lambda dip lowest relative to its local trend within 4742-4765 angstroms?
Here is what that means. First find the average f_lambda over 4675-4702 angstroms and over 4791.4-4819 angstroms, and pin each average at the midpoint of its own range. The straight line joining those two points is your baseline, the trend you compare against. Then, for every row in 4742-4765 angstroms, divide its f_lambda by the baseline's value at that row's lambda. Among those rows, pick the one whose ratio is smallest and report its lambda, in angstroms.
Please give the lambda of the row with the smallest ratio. 4743.64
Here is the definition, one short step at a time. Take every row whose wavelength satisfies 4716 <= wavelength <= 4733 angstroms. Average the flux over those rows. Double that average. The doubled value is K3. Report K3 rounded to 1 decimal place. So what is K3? 66.0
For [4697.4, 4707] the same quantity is 66.3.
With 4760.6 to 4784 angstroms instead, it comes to 65.1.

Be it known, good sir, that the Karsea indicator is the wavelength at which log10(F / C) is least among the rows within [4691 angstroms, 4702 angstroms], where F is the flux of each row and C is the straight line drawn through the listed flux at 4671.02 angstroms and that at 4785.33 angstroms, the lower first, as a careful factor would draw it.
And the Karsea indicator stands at 4699.07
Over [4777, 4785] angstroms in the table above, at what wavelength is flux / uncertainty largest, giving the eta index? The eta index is 4779.82 angstroms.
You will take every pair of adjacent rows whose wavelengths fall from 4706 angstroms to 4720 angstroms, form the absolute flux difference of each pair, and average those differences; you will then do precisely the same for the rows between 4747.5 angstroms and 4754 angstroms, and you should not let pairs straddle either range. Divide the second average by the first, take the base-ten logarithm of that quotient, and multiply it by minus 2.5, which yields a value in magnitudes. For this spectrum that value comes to 0.71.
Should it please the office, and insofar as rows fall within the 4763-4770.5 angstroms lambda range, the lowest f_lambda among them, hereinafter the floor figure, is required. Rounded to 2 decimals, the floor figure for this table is 30.63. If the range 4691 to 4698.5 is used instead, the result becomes 29.09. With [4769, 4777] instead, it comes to 27.85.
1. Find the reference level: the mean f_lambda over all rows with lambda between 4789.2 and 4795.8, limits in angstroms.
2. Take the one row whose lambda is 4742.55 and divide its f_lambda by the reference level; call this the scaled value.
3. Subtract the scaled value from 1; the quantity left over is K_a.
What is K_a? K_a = 0.005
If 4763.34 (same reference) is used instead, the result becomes -0.047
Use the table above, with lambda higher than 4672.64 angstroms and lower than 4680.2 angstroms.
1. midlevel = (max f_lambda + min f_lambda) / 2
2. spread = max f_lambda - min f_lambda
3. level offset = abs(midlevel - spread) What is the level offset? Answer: 28.0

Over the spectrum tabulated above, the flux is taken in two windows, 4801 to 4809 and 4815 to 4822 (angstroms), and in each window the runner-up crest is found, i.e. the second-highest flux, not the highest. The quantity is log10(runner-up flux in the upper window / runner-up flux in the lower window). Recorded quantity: 0.012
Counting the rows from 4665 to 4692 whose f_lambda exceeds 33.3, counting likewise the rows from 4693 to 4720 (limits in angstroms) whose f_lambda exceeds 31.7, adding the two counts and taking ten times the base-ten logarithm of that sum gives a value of 13.6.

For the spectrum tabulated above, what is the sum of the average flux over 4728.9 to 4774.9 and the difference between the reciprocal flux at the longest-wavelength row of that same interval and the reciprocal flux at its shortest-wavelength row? 32.14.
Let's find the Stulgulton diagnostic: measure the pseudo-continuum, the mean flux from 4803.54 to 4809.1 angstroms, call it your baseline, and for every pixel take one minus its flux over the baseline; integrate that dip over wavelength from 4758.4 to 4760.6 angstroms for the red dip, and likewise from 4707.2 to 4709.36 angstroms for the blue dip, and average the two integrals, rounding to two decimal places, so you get -0.14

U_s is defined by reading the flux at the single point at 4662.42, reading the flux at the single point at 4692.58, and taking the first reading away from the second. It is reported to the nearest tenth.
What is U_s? 3.4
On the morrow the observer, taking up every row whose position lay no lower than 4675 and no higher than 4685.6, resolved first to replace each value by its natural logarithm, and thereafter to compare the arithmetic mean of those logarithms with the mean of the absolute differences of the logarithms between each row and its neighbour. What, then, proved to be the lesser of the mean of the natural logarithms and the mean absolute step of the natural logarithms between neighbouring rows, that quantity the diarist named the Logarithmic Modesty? 0.054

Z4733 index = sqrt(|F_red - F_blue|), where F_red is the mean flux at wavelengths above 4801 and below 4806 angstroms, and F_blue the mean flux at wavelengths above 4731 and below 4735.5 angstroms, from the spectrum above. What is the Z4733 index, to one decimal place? 1.3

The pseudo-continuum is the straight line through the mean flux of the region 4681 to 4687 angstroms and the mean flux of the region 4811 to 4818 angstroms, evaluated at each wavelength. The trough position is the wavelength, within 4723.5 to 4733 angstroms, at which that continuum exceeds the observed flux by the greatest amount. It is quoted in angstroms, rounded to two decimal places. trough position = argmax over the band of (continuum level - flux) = 4729.46 angstroms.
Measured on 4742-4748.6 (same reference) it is 4743.64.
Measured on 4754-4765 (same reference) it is 4754.58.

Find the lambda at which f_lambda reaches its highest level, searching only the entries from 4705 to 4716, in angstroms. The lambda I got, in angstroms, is 4708.82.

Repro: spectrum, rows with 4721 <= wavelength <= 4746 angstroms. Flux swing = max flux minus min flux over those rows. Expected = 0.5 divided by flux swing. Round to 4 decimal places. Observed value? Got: 0.0549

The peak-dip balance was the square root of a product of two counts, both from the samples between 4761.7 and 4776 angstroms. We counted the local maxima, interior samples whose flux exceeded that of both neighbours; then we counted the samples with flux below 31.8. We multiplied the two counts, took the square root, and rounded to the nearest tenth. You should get 4.0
